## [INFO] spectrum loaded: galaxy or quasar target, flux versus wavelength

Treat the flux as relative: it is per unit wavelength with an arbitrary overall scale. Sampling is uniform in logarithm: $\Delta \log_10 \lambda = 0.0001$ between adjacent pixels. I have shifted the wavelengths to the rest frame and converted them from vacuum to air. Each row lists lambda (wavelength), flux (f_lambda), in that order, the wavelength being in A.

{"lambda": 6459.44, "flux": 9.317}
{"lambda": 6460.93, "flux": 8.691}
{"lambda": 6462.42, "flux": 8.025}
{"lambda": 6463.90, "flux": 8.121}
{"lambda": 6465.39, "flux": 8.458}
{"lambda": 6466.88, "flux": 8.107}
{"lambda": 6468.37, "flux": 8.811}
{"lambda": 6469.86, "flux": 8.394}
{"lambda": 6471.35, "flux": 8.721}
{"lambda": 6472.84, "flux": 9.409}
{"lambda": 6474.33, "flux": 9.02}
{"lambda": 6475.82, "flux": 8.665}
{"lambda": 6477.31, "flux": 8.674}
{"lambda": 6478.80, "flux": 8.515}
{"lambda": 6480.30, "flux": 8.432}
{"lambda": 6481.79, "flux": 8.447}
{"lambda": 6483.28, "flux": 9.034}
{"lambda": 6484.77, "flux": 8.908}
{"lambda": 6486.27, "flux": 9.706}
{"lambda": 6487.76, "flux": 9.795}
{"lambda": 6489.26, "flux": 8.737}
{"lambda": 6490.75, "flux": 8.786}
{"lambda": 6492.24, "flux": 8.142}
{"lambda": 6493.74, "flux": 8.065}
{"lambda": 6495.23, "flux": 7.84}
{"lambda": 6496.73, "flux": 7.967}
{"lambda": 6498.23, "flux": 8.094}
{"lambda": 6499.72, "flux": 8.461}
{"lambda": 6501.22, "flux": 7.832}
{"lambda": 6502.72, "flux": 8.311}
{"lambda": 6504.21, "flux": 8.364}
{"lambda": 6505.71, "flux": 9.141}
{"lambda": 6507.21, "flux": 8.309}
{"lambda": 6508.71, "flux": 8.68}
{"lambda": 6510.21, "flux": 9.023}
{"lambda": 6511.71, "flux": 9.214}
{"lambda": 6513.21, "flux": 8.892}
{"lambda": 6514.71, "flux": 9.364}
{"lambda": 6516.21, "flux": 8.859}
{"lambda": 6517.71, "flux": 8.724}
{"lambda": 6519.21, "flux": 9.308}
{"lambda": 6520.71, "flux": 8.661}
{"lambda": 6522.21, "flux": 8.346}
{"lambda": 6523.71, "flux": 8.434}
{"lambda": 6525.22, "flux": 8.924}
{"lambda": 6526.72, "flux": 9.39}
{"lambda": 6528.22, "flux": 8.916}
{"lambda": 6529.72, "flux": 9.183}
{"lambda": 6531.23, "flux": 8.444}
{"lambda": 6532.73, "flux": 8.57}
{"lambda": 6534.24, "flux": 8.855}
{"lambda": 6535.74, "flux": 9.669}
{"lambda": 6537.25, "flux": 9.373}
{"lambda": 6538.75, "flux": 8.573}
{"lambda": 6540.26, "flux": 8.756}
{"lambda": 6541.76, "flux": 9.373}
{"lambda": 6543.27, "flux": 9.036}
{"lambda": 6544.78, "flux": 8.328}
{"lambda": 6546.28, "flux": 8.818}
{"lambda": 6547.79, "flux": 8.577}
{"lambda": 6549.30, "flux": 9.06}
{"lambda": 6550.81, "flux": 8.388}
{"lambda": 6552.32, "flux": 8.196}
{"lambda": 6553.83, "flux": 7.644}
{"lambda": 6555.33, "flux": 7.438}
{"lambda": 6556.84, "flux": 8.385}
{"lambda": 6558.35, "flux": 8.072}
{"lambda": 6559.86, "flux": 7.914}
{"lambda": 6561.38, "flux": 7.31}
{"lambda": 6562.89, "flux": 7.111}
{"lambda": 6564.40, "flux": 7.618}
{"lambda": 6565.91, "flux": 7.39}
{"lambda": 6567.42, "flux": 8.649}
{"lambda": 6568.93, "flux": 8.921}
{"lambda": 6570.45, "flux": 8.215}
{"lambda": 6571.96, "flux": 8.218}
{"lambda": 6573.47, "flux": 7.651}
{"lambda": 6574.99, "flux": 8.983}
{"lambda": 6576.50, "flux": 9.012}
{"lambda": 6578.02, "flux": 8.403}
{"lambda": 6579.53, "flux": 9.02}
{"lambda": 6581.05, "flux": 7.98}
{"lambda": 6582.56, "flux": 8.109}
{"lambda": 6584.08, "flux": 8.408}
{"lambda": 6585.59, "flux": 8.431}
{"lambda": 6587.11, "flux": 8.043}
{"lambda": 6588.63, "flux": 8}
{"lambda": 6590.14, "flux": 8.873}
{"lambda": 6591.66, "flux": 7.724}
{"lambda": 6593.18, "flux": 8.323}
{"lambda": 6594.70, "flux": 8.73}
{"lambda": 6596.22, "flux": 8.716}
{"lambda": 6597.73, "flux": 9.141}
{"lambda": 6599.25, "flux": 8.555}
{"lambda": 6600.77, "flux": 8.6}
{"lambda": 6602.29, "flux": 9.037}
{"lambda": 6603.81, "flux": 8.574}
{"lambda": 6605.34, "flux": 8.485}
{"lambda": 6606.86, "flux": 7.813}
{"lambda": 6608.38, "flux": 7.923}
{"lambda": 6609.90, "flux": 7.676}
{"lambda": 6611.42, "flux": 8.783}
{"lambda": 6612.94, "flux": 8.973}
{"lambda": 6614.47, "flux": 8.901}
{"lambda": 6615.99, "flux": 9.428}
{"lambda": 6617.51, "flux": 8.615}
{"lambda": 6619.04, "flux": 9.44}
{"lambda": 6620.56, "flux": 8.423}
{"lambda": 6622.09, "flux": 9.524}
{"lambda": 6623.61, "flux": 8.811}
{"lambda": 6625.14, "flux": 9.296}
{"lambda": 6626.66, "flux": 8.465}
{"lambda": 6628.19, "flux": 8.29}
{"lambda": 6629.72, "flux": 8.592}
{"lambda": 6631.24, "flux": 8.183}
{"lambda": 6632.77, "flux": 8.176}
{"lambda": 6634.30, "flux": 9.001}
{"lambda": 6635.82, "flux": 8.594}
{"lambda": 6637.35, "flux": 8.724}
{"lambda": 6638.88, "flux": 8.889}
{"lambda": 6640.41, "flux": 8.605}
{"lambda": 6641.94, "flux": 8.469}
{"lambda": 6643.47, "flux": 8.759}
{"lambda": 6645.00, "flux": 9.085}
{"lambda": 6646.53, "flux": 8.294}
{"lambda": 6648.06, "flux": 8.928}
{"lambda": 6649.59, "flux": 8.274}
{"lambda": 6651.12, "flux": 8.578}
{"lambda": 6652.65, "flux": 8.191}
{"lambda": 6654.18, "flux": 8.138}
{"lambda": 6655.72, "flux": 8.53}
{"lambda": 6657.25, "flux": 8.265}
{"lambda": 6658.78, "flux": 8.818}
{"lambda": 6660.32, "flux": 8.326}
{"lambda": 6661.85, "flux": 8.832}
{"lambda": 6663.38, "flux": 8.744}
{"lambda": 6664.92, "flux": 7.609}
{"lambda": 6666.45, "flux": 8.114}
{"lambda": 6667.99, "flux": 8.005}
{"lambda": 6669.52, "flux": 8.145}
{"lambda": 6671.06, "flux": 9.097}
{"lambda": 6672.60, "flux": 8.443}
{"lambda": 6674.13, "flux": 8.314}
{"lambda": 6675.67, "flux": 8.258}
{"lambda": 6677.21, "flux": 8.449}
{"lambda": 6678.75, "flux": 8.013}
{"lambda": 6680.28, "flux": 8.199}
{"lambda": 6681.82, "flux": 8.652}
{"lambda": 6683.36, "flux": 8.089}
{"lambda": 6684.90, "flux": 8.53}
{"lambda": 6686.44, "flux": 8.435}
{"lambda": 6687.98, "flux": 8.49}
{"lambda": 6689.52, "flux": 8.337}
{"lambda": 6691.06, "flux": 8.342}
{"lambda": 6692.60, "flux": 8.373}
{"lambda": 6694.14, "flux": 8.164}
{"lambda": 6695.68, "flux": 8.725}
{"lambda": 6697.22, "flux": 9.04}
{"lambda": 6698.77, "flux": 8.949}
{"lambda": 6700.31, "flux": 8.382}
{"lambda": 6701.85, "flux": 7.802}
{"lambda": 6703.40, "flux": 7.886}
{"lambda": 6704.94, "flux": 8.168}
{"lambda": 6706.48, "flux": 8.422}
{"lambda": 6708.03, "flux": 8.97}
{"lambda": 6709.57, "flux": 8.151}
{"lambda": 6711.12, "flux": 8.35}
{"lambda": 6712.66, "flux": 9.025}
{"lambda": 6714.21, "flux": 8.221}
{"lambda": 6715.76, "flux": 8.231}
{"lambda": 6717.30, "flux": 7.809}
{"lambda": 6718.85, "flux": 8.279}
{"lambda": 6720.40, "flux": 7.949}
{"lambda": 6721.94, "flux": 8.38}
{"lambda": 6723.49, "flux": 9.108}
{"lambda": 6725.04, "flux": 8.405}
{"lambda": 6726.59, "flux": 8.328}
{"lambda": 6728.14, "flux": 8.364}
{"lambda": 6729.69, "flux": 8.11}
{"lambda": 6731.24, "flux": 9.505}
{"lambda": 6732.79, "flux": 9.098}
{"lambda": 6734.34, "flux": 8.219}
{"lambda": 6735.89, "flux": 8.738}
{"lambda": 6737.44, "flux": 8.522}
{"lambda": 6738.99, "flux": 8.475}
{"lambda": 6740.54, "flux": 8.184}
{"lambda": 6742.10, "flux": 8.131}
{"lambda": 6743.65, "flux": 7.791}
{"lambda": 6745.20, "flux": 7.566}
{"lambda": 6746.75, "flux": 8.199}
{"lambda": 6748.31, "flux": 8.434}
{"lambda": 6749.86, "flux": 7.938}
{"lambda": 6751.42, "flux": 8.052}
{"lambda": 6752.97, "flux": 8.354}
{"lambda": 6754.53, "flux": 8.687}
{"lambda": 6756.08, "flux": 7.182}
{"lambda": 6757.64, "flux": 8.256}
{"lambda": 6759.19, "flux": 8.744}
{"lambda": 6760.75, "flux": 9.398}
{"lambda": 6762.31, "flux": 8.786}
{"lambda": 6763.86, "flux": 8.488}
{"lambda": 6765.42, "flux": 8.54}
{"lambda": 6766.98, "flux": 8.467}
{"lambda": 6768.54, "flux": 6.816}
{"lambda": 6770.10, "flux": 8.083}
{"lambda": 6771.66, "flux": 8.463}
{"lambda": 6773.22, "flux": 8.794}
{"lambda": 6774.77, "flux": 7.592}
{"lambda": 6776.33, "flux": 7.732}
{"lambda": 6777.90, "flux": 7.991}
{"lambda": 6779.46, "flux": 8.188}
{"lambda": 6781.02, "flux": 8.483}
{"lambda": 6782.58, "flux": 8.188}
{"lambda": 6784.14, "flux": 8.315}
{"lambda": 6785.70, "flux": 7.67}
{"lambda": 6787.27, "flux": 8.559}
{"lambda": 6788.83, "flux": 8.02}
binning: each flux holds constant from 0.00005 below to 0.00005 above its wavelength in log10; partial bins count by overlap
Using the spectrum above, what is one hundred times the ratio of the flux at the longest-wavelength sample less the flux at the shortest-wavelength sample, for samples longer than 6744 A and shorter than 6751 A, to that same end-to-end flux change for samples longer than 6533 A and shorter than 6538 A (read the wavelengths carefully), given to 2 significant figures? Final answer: 72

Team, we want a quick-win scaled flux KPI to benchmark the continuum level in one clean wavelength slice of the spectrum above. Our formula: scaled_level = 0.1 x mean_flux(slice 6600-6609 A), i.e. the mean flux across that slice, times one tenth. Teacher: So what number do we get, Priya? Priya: 0.841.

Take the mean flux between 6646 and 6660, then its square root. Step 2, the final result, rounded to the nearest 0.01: 2.91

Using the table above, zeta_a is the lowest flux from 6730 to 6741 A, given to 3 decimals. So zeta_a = 8.184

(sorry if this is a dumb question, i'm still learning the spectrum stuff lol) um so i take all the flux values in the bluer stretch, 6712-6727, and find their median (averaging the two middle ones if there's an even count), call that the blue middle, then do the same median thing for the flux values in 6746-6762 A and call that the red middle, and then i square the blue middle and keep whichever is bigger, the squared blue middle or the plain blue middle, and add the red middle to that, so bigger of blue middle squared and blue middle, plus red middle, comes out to 77.3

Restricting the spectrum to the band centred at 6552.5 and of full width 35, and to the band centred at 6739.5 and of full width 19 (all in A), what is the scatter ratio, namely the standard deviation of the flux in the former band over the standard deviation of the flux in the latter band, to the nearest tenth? 1.4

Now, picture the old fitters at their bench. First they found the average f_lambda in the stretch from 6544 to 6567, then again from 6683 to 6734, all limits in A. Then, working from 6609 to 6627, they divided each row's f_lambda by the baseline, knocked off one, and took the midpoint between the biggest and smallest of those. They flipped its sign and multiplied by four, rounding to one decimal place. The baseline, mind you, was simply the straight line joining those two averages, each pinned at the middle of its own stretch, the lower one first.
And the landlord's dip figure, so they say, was -0.2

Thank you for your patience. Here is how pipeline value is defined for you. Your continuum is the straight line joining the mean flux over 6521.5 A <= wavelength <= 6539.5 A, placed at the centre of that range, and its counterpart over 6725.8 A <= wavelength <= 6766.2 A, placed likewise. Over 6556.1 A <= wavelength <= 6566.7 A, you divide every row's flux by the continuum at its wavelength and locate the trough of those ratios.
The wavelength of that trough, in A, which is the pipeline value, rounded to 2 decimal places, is 6562.89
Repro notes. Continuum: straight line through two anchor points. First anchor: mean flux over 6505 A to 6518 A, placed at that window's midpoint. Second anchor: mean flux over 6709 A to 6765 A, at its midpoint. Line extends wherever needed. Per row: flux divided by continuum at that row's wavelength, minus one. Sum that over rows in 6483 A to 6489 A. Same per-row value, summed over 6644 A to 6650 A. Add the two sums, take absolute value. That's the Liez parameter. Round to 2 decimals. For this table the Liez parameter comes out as 0.20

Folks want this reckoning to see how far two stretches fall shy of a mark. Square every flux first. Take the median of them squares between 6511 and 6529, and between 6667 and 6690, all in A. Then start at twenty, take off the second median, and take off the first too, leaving -129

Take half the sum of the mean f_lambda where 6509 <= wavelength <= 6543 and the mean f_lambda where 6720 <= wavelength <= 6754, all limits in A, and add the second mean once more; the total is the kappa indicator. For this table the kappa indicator 17.0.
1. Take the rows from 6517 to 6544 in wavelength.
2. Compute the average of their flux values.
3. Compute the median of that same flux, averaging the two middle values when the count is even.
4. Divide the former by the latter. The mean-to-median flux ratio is 1.004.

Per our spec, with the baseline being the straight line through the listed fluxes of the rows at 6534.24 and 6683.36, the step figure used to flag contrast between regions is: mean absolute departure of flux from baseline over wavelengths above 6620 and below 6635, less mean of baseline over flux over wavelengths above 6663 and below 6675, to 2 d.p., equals -0.60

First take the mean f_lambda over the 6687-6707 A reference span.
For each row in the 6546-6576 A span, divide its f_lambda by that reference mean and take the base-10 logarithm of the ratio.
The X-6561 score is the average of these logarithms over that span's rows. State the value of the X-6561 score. -0.015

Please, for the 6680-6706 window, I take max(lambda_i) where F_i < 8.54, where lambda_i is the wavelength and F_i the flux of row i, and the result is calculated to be 6704.94 A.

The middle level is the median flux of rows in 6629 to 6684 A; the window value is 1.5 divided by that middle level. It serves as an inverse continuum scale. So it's 0.178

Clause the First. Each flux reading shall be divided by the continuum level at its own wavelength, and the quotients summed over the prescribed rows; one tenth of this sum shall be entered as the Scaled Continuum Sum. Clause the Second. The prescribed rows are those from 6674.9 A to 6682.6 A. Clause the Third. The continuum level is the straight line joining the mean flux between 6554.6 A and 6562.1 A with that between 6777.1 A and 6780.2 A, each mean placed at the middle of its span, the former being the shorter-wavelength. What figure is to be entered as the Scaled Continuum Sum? 0.52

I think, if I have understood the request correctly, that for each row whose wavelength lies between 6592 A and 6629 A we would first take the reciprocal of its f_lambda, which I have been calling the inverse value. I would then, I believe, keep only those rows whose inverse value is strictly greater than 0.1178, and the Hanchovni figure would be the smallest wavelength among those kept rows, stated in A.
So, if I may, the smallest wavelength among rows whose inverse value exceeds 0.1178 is 6593.18 A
